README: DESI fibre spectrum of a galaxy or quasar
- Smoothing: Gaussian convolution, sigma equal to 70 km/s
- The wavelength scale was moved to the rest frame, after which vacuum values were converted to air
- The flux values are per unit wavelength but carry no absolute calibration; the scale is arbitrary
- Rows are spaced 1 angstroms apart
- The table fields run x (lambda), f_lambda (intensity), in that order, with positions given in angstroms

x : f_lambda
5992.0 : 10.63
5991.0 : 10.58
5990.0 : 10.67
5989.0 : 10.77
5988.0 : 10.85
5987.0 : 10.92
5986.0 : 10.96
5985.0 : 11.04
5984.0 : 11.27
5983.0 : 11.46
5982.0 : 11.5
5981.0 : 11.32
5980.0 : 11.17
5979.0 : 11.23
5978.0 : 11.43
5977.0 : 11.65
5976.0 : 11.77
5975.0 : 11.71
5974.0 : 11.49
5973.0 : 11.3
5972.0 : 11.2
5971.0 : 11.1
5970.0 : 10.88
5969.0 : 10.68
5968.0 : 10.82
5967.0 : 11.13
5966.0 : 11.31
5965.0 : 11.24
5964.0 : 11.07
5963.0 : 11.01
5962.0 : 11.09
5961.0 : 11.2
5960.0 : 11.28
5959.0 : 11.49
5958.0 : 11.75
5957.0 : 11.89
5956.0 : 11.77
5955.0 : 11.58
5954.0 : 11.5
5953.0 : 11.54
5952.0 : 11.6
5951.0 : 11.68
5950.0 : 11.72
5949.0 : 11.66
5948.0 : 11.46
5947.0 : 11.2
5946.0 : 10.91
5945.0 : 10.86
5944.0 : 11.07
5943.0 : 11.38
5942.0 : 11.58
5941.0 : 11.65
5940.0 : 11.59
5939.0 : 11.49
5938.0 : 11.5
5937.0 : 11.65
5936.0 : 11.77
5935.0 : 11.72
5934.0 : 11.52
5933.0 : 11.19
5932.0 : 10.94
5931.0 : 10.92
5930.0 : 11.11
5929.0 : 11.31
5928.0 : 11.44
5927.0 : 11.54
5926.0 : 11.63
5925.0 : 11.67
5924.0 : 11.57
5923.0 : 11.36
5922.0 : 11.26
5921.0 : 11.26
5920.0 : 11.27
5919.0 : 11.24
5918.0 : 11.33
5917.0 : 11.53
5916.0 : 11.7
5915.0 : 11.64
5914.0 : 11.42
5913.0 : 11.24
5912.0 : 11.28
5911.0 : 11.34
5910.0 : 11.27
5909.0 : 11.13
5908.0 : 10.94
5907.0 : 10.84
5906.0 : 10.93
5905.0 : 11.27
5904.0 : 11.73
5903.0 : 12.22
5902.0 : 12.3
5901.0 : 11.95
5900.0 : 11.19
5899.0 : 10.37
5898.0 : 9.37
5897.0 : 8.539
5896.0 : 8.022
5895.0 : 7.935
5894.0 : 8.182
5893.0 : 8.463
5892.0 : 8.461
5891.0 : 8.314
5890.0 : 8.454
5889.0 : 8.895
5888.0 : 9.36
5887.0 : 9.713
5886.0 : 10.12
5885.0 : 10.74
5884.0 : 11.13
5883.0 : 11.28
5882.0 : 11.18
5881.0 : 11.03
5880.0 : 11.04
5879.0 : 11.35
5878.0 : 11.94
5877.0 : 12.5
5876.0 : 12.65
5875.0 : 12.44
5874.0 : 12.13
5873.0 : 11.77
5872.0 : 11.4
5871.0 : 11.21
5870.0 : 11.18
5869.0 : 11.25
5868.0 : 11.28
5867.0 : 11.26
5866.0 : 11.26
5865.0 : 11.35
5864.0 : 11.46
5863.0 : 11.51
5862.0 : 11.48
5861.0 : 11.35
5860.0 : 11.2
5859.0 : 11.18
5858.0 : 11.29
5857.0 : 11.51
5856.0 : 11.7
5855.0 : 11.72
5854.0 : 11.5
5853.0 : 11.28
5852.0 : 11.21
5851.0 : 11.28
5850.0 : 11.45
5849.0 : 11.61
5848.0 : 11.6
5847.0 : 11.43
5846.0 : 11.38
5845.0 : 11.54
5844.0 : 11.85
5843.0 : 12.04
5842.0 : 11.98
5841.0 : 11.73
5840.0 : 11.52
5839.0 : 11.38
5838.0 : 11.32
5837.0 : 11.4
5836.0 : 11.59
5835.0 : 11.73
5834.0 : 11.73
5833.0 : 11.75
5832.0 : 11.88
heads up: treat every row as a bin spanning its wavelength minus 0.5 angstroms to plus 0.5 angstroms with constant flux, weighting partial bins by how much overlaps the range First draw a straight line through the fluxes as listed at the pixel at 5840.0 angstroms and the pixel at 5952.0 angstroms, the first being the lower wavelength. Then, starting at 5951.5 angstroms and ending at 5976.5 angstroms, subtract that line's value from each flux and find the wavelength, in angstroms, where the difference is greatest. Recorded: 5957.0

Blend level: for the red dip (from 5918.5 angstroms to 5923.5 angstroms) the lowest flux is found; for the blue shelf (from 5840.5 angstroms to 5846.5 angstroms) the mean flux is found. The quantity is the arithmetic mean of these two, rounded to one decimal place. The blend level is 11.5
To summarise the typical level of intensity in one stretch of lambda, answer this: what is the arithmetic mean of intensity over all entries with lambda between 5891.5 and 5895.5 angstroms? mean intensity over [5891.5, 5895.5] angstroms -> 8.3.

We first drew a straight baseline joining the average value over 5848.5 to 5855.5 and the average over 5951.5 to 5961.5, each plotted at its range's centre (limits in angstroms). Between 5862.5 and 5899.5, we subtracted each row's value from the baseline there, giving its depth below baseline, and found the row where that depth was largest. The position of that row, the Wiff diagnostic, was 5895.0 angstroms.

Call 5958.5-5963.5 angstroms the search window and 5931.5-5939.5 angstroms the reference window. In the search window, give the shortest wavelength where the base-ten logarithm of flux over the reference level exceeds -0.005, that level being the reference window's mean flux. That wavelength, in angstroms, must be 5959.0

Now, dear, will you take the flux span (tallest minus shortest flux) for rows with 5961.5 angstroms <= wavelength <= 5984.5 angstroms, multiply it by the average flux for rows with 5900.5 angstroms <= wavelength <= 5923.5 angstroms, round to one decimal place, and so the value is 12.4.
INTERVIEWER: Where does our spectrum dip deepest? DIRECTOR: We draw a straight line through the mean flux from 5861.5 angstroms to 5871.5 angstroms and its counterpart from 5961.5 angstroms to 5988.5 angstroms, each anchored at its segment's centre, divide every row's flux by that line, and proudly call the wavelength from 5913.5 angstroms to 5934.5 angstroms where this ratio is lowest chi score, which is 5931.0 angstroms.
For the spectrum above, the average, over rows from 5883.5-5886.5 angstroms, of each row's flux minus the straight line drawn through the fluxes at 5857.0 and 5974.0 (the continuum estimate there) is -0.84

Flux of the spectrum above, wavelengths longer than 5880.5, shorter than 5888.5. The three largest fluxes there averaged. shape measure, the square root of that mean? 3.35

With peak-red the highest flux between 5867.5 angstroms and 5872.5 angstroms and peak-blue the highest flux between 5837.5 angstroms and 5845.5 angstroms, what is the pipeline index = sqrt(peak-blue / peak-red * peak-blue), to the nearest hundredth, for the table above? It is 3.57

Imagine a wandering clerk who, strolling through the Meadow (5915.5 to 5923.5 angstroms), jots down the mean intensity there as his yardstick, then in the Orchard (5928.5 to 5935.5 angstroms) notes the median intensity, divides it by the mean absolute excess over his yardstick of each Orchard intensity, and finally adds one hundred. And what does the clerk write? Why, 142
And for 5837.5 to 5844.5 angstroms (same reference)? 135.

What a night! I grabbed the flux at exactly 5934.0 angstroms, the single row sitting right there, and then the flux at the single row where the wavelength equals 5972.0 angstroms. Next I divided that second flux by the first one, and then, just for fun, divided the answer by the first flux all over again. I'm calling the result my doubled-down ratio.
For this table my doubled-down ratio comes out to 0.0844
